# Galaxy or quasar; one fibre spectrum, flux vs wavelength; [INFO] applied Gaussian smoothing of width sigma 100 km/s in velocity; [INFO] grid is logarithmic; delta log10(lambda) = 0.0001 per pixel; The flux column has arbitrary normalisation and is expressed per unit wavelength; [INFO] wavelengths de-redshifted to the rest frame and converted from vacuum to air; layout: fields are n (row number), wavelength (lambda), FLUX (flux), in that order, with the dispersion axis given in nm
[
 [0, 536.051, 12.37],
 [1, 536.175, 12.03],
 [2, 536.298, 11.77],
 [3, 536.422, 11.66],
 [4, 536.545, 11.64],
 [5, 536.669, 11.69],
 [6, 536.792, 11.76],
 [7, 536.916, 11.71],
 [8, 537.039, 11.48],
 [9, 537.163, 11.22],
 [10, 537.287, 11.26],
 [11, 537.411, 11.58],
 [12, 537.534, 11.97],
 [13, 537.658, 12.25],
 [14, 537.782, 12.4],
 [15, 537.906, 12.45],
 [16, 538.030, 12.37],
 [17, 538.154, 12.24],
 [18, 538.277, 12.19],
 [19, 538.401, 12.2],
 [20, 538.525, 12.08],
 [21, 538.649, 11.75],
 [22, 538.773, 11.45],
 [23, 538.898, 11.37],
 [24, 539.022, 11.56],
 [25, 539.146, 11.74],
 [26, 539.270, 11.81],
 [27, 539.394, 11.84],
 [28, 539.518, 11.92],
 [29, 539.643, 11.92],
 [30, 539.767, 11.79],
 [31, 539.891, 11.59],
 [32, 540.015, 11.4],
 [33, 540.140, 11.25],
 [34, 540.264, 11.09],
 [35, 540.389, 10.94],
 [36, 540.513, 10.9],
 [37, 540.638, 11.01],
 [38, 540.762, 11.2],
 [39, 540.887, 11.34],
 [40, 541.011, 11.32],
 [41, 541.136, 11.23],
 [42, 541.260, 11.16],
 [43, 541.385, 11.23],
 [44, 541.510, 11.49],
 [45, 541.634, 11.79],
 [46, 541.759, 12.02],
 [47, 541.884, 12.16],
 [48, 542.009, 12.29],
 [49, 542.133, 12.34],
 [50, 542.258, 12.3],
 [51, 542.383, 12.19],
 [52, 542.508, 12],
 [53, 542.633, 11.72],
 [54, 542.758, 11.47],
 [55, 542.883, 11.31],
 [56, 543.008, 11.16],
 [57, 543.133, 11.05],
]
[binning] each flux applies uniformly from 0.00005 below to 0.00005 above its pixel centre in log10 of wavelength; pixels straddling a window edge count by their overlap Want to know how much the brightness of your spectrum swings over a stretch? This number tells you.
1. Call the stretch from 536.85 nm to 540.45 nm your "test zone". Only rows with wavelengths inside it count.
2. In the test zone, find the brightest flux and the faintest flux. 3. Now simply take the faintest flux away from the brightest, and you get 1.5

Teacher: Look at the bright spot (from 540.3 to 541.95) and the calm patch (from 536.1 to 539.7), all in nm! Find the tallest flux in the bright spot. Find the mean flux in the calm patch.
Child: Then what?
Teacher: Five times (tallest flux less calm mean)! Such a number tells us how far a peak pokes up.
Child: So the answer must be 1.6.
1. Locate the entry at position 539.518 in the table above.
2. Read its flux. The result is 11.92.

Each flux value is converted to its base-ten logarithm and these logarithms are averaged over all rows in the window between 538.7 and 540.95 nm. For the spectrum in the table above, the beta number 1.06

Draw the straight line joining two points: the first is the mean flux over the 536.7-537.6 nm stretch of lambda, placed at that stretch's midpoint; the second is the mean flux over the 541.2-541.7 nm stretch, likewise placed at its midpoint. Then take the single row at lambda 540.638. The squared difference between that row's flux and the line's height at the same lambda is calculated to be 0.19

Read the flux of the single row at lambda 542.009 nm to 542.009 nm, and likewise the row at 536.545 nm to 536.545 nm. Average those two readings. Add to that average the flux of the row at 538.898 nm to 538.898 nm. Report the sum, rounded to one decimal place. 23.3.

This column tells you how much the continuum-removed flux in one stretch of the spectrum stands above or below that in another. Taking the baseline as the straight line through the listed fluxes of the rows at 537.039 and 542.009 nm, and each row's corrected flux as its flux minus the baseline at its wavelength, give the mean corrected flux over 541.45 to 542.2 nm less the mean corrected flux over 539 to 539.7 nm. -0.2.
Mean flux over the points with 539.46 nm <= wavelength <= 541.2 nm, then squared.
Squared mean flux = 129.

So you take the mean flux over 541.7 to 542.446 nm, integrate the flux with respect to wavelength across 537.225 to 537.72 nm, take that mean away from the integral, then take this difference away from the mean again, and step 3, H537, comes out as 18.6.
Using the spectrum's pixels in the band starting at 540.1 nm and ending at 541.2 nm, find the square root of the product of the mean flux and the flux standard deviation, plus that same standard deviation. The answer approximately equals 1.5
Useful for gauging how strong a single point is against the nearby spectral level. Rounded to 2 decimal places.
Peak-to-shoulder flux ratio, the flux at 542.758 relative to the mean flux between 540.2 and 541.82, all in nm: 1.02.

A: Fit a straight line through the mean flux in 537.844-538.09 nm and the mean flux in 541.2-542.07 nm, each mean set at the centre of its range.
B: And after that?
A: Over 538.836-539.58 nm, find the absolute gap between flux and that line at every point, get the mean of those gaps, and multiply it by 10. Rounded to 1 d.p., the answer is 4.7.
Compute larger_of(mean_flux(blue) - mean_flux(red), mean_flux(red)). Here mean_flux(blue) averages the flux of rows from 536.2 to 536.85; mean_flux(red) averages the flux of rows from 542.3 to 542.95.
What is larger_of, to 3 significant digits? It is 11.7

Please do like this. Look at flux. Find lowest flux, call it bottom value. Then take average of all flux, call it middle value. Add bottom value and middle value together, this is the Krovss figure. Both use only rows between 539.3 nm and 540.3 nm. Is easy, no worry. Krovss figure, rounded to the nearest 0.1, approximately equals 22.7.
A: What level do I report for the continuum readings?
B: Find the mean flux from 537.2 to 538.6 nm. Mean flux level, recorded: 12.1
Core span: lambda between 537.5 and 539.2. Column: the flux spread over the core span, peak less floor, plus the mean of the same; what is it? 13.1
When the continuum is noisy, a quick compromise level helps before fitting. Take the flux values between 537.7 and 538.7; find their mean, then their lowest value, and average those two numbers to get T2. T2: 11.98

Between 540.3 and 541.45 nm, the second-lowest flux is 10.94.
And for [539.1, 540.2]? 11.4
